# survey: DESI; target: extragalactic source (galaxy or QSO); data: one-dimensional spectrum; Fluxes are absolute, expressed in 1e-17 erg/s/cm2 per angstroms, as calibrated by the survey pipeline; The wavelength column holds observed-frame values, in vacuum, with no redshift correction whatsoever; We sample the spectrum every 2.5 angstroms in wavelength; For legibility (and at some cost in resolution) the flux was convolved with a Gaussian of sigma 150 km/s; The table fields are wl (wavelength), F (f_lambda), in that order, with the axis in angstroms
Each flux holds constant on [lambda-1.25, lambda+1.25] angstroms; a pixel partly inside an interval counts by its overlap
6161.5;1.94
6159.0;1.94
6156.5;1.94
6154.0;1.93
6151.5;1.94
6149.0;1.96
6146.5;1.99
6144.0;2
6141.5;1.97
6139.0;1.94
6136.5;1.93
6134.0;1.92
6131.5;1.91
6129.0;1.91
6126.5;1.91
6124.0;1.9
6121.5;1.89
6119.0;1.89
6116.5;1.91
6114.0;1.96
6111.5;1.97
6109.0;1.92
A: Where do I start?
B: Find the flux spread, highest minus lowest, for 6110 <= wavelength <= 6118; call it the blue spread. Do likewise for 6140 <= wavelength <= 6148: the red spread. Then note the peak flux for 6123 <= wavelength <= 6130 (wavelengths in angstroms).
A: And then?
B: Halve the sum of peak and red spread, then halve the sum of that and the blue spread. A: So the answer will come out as 0.515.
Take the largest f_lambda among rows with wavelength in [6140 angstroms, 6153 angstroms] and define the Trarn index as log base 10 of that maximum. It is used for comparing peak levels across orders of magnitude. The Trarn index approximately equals 0.301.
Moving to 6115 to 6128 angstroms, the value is 0.281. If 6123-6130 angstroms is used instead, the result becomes 0.281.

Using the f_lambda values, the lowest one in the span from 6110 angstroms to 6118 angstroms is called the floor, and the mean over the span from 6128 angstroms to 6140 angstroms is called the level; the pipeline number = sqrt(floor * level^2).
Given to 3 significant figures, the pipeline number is 2.66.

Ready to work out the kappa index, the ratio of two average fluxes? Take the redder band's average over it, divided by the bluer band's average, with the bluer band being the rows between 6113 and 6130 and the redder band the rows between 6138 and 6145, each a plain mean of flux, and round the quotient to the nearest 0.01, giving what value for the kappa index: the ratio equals 1.03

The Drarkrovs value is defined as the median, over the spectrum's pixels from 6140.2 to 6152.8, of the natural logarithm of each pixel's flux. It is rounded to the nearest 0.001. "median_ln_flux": 0.678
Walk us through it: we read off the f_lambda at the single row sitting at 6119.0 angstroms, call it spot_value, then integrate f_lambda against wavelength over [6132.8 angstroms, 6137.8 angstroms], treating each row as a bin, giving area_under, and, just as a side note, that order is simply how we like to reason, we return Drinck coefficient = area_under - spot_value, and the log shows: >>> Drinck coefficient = 7.74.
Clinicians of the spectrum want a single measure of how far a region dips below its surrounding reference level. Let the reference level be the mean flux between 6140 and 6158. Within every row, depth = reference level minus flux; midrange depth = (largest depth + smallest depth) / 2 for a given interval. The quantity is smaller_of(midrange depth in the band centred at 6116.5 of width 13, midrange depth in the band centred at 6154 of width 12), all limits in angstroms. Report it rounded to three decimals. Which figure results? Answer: 0.016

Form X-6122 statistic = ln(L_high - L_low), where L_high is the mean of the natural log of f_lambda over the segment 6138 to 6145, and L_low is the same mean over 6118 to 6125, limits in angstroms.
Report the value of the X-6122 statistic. -3.2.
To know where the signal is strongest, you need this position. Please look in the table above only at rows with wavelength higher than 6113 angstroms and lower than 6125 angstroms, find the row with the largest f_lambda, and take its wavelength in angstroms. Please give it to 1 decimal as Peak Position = 6114.0 angstroms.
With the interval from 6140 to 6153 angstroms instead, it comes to 6144.0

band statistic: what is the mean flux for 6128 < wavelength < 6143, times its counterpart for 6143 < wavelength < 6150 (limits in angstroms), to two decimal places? 3.83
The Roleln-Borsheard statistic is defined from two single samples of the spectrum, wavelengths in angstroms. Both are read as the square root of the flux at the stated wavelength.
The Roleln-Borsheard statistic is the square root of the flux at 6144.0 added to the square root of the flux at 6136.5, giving 2.80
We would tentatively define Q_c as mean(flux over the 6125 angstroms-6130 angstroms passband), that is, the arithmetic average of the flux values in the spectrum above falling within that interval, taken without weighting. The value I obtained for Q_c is 1.91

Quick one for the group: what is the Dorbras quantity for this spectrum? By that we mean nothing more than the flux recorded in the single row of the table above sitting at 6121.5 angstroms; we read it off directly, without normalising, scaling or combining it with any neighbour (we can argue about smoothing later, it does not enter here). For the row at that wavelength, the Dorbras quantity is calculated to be 1.89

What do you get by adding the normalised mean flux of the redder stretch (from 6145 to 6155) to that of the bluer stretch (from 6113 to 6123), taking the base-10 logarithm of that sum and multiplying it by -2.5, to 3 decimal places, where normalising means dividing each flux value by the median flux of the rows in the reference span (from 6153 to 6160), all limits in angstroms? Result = -0.749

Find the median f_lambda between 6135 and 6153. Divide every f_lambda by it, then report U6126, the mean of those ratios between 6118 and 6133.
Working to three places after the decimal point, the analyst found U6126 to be 0.970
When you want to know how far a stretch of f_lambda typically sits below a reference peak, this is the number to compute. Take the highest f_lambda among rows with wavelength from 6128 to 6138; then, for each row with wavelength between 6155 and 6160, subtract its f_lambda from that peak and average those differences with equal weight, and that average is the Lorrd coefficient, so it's -0.010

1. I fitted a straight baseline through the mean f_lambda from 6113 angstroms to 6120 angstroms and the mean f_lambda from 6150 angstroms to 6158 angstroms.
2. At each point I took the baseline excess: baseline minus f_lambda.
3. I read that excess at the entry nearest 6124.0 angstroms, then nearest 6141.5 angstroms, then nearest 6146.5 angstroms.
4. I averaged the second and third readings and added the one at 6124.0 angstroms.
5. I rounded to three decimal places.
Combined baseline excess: -0.024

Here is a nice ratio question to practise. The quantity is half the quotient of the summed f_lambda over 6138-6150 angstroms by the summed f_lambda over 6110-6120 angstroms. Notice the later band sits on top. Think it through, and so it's 0.64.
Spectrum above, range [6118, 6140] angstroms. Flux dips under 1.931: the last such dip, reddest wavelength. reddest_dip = 6136.5 angstroms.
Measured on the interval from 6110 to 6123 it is 6121.5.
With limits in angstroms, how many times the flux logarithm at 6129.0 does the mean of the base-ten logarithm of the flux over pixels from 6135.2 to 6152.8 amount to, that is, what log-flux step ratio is 1.04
